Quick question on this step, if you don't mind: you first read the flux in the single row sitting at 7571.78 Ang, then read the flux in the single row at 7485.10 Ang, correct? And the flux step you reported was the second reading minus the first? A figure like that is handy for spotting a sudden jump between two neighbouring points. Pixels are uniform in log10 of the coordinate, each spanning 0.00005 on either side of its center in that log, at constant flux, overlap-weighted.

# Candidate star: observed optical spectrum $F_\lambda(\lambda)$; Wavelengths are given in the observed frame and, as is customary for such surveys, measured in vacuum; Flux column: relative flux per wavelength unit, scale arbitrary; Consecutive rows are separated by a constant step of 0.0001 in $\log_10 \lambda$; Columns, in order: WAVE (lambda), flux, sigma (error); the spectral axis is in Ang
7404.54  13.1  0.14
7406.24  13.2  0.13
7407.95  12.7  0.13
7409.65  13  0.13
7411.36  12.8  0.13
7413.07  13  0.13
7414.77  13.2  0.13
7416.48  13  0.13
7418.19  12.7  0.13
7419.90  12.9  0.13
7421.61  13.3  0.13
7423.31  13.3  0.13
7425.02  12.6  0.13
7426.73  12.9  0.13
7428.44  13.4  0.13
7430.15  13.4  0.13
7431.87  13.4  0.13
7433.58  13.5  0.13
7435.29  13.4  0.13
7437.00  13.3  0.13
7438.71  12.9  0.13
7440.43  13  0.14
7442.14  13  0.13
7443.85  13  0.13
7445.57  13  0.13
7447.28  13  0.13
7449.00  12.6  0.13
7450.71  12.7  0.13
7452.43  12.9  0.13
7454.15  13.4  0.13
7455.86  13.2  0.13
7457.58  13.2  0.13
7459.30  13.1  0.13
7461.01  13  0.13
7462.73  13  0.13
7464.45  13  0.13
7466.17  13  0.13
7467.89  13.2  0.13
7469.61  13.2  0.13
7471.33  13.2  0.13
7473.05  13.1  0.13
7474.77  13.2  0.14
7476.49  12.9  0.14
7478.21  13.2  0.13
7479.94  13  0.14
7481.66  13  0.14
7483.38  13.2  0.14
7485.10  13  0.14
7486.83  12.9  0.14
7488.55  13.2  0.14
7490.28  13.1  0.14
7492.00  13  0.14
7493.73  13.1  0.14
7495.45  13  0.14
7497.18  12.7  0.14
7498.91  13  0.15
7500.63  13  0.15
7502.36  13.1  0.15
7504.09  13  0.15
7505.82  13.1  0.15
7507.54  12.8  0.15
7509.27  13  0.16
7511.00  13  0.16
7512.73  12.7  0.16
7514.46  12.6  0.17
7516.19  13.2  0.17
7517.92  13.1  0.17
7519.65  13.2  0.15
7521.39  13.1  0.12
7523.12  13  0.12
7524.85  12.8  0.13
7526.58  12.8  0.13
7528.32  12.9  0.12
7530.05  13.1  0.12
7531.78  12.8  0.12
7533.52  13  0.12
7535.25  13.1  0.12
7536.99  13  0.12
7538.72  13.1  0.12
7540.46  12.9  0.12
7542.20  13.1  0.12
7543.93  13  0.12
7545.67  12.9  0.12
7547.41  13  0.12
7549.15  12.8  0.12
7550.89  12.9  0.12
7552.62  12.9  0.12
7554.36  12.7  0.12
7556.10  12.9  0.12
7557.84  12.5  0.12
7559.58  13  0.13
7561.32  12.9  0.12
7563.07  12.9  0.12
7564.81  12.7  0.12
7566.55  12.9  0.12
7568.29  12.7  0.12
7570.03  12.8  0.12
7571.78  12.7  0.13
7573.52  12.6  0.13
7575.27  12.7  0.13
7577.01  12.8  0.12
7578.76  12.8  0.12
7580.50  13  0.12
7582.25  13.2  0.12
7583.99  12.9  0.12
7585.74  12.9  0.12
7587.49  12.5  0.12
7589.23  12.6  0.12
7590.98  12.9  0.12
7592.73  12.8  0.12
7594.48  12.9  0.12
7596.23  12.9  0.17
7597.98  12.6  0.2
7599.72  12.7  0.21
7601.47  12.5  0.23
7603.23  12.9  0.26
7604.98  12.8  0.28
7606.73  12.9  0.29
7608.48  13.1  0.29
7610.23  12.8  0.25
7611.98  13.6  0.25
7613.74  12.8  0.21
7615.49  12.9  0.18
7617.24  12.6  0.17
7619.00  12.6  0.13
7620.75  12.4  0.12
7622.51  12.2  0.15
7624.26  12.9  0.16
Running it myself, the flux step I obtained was 0.3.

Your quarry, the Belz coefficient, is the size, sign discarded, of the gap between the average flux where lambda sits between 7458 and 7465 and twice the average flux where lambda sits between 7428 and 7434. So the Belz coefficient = 13.8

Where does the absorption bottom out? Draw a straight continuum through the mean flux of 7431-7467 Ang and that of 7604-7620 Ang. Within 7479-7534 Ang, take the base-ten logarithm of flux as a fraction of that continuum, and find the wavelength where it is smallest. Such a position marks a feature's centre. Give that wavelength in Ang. 7514.46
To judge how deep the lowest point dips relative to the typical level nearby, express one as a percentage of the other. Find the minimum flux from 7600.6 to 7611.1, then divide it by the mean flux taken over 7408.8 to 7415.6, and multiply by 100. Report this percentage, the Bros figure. 96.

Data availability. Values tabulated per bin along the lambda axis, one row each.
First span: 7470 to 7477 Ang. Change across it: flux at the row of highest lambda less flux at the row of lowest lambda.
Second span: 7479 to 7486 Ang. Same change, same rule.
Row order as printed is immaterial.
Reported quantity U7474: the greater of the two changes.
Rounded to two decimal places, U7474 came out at 0.00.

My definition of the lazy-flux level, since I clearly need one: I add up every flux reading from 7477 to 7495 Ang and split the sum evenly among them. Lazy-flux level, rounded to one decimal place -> 13.1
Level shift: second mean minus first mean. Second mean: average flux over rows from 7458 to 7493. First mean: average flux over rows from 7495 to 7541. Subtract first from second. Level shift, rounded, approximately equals 0.11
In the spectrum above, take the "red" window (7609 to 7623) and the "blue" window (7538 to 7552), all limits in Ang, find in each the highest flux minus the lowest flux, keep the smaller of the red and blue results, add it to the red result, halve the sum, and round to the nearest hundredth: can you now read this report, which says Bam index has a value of 0.85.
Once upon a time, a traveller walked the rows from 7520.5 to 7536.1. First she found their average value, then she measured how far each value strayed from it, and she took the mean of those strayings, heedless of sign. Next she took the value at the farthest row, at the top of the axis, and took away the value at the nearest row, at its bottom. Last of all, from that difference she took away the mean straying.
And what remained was -0.12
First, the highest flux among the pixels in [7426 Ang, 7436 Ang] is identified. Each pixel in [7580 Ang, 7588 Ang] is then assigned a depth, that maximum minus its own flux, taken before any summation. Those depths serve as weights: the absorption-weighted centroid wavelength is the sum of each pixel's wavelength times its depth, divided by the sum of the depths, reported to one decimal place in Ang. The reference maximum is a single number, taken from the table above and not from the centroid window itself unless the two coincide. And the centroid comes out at 7584.8 Ang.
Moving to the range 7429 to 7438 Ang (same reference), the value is 7434.3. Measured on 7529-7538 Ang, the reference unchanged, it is 7533.4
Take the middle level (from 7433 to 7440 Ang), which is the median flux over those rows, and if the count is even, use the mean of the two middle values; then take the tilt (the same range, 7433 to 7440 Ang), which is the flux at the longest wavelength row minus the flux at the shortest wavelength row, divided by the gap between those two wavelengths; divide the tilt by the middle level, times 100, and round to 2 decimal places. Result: -0.88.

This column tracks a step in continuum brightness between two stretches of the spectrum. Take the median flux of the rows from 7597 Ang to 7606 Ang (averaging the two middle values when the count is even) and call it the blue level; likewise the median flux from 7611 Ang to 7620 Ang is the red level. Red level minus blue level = 0.10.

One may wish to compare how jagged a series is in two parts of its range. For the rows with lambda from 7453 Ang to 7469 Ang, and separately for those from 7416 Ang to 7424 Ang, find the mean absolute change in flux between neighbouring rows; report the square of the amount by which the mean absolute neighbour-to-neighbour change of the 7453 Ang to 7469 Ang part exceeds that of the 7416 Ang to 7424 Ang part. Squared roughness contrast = 0.0225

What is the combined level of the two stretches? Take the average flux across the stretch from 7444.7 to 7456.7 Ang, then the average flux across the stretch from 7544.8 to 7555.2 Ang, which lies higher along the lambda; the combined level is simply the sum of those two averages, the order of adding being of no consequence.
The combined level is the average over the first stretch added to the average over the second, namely 25.84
